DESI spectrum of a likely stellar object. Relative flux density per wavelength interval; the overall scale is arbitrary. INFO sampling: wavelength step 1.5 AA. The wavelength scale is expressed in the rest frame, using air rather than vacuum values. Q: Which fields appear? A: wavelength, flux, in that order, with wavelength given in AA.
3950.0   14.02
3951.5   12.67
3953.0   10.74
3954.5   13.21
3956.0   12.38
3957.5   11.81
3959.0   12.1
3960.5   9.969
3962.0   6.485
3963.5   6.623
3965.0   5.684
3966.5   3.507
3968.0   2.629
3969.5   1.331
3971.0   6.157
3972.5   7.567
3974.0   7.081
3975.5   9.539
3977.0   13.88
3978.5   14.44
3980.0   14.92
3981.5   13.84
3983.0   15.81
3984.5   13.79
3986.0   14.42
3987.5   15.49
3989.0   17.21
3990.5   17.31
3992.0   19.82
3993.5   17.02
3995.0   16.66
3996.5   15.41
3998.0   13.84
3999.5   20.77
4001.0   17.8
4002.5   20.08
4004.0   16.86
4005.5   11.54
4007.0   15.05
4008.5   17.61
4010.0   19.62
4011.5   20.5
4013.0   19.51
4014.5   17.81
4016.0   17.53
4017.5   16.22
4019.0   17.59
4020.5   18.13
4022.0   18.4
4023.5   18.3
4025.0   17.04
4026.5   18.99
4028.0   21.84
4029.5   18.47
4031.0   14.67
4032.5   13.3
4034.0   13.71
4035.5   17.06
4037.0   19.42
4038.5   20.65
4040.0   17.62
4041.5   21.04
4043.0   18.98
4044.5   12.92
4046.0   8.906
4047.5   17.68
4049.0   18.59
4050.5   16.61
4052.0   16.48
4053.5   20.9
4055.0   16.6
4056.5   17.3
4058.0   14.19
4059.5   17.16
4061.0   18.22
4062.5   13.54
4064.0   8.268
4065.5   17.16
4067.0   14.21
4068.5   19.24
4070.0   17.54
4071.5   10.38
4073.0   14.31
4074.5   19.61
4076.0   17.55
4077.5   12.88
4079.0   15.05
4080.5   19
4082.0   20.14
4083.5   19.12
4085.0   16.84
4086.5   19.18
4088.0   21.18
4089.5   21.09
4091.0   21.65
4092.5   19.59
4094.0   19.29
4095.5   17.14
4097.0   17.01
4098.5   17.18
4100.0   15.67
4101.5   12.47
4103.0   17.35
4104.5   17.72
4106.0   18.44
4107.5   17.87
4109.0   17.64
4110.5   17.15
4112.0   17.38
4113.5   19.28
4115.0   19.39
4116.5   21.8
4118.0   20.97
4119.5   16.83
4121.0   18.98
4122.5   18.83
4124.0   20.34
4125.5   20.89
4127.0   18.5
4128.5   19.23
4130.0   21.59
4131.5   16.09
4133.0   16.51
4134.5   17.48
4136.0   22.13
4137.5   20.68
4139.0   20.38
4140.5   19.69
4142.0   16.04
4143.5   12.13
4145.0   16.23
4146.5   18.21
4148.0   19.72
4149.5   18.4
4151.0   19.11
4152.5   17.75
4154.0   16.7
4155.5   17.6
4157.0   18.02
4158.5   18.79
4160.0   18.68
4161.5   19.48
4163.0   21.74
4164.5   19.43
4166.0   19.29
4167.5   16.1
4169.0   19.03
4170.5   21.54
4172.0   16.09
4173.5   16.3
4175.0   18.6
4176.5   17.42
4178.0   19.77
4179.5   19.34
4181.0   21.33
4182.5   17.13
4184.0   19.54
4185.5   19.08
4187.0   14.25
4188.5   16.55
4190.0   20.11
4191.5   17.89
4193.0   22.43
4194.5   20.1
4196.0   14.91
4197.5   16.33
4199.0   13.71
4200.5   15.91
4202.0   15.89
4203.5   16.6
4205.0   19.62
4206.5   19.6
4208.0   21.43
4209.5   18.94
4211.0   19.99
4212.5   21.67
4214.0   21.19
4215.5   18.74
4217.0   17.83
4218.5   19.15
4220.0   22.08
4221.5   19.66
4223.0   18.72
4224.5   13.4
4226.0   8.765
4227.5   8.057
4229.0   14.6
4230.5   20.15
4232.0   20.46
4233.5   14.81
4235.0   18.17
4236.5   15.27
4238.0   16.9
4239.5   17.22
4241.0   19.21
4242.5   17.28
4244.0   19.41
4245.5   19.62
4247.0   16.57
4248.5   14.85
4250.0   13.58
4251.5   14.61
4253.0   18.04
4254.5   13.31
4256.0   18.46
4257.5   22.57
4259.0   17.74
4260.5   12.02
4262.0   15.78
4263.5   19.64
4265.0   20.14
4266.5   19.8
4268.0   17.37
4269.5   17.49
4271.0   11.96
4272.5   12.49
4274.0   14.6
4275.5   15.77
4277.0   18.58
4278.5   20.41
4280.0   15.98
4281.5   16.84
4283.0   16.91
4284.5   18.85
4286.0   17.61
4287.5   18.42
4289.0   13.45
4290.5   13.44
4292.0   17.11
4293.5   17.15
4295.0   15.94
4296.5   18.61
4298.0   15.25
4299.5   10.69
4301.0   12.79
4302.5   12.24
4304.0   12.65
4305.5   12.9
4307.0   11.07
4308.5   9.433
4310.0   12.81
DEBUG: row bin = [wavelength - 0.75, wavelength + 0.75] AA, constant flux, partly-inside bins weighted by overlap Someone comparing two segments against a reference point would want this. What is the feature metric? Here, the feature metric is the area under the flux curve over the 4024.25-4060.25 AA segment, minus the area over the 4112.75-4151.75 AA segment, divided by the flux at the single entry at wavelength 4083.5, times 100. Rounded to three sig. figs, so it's -622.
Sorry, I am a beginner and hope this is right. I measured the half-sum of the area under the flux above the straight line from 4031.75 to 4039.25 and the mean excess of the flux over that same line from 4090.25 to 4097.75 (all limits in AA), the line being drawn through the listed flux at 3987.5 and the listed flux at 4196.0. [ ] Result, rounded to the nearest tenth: 7.4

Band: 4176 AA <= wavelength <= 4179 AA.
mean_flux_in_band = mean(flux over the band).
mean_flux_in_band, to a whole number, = 19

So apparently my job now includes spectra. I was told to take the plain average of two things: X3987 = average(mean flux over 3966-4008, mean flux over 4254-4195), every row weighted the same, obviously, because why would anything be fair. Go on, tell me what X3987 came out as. 15.3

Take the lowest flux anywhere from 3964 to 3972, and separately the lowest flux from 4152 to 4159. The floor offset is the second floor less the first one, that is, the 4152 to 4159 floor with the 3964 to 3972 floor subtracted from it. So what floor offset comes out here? 15.4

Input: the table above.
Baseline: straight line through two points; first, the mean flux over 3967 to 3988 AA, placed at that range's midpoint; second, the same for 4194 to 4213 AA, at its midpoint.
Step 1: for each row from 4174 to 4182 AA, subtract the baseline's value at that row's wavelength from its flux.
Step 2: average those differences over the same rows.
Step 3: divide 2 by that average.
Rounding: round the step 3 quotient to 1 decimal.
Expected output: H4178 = 1.0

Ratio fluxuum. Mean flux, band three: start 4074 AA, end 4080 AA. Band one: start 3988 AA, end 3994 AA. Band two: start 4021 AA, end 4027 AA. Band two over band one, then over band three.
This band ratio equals 0.063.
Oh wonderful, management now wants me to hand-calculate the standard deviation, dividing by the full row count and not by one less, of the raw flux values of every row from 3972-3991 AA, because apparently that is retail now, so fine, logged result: 3.2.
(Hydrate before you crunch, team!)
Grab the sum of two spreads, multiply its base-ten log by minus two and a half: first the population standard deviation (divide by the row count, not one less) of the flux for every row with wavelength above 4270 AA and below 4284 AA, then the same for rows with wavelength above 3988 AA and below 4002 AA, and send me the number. -1.63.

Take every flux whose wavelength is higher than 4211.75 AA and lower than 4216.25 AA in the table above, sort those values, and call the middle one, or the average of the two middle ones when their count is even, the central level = 21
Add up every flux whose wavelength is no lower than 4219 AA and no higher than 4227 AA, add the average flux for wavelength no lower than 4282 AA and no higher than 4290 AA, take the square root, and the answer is 10.0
